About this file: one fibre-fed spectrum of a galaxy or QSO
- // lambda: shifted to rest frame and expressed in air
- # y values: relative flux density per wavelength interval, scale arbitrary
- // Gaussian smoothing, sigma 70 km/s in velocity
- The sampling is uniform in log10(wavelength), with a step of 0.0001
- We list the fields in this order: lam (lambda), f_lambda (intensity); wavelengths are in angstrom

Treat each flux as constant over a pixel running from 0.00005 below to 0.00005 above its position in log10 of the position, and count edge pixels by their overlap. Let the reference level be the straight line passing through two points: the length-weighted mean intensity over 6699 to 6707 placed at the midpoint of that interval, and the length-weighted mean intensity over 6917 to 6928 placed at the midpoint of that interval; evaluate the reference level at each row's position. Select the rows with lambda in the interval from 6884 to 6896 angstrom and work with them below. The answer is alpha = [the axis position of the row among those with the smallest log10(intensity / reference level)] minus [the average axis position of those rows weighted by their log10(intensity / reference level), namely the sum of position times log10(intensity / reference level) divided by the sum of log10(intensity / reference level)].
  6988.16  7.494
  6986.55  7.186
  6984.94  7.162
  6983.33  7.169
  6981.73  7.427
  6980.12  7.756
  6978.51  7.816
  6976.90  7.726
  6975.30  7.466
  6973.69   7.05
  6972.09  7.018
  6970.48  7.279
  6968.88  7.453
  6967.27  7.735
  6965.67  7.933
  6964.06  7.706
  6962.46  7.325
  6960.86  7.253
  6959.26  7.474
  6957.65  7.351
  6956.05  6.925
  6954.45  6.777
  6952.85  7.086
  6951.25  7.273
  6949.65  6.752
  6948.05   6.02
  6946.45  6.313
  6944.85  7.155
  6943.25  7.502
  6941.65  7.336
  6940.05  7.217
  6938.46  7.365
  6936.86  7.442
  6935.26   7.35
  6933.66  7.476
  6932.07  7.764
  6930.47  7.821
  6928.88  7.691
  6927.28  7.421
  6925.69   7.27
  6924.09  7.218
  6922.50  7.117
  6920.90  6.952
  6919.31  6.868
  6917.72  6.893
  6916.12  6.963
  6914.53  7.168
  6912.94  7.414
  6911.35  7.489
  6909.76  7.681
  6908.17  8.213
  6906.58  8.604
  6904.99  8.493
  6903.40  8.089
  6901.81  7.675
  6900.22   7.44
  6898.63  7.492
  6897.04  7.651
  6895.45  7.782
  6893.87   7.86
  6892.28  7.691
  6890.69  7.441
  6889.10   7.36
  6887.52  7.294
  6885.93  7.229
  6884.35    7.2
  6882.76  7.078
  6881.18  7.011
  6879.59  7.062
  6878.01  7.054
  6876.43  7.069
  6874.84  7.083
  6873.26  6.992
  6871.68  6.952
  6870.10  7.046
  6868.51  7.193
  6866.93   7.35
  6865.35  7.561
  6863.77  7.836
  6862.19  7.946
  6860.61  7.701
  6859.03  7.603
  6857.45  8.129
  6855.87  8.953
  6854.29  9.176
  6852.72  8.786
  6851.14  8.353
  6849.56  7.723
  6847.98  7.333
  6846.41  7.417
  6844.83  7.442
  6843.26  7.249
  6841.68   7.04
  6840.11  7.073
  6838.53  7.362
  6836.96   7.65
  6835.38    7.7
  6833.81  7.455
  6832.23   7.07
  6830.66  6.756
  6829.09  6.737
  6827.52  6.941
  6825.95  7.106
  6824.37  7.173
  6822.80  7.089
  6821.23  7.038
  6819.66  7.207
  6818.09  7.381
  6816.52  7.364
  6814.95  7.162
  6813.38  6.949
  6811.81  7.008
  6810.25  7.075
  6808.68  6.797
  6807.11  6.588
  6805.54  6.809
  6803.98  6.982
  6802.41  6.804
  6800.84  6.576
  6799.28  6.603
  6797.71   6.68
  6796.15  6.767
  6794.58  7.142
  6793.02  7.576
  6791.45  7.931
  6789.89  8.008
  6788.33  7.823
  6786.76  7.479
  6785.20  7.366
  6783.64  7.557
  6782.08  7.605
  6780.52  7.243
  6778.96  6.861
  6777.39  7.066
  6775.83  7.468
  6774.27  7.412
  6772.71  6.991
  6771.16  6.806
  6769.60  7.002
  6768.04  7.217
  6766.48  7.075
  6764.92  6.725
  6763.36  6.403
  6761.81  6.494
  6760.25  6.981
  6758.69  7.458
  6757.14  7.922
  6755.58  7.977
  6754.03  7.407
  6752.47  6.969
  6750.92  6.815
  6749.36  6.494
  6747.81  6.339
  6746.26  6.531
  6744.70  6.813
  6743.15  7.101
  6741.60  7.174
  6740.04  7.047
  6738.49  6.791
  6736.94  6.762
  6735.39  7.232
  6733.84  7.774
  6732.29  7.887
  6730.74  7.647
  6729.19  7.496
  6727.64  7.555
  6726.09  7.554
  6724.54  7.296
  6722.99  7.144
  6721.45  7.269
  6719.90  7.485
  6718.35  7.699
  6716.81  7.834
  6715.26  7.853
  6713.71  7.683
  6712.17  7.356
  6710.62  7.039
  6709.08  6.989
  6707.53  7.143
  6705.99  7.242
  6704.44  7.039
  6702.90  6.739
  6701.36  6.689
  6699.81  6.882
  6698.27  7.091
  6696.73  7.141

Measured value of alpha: -7.6 angstrom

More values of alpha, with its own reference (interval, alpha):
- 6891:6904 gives 2.3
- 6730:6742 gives 4.0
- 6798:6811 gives -2.4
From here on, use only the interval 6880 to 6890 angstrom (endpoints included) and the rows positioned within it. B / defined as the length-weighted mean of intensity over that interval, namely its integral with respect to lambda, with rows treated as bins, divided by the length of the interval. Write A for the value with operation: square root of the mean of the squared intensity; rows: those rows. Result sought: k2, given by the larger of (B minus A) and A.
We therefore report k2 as 7.2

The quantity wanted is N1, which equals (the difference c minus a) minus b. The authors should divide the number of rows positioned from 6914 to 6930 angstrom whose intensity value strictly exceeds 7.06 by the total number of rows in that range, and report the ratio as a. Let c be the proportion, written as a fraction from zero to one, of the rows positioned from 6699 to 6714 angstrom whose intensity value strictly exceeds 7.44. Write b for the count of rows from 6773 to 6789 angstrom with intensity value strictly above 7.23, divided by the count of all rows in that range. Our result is -1.3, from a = 0.60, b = 0.8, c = 0.10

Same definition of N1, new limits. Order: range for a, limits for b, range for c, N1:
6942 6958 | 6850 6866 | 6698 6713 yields -1.5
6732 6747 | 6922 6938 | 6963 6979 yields -0.6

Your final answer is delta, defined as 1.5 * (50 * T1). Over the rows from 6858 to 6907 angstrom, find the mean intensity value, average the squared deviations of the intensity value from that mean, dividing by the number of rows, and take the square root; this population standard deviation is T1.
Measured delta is 32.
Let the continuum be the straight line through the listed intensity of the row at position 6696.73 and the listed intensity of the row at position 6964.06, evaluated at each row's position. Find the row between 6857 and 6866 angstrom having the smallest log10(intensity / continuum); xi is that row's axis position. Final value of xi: 6865.35 angstrom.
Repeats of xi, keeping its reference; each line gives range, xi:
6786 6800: 6799.28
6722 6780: 6747.81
